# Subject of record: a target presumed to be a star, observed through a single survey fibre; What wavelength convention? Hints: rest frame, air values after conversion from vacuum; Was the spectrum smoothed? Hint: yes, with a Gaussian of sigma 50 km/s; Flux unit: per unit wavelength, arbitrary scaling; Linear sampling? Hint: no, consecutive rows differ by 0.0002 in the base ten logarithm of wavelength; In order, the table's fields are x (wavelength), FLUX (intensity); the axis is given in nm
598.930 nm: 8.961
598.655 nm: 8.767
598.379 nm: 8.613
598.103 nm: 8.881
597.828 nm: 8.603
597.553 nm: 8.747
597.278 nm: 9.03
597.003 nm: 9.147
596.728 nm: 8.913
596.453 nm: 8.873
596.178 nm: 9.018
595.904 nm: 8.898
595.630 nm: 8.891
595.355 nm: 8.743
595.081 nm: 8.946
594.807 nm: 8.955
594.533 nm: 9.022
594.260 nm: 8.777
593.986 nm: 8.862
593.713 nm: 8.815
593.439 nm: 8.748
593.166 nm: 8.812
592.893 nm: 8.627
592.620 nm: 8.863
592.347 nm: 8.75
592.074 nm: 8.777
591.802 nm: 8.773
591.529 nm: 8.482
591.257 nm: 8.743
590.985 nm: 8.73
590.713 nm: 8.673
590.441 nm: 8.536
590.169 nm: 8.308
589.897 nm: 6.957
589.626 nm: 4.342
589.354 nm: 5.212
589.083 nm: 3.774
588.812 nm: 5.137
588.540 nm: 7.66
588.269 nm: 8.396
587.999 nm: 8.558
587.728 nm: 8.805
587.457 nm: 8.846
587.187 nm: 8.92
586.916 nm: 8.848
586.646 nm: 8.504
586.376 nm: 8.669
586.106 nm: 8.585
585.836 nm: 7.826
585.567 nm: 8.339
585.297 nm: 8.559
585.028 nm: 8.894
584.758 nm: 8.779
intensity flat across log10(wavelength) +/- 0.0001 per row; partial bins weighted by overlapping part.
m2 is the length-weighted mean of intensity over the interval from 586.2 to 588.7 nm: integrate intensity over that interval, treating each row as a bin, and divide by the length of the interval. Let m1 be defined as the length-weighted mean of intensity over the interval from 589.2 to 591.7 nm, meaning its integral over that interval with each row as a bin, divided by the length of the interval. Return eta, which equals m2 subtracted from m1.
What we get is -1.0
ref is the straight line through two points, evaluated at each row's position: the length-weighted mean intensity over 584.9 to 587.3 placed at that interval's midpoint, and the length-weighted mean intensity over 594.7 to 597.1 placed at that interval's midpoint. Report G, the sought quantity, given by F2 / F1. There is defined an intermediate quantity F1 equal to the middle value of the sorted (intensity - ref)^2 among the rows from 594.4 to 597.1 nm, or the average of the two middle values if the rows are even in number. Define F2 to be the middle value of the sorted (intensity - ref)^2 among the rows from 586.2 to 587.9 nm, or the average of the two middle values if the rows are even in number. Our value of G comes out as 8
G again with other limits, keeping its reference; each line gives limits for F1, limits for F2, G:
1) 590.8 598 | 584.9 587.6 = 15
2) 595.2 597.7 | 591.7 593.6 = 0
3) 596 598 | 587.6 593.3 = 5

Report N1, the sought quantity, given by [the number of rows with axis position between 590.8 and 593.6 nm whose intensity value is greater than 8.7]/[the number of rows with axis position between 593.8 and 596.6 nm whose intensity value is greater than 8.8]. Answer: 1.0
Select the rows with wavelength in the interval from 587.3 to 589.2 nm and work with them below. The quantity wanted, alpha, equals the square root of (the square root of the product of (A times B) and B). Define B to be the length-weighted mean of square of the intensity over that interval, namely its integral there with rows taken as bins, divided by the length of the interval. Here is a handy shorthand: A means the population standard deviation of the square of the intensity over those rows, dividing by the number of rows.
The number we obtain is 16.8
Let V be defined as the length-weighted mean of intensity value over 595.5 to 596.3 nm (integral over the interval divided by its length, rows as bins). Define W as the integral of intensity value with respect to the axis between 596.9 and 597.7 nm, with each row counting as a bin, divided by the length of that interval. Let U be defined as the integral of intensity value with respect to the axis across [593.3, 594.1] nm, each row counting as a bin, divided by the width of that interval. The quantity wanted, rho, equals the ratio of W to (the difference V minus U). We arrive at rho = 66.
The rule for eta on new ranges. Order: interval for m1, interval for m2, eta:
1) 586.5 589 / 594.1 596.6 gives -0.8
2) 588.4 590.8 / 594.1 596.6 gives -2.4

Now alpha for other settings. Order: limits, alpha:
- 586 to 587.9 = 11.0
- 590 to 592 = 11.0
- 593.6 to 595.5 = 10.1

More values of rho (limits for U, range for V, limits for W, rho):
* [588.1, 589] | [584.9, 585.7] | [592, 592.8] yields 5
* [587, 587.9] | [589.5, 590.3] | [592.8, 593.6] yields -4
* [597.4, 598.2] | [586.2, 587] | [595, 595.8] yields -99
